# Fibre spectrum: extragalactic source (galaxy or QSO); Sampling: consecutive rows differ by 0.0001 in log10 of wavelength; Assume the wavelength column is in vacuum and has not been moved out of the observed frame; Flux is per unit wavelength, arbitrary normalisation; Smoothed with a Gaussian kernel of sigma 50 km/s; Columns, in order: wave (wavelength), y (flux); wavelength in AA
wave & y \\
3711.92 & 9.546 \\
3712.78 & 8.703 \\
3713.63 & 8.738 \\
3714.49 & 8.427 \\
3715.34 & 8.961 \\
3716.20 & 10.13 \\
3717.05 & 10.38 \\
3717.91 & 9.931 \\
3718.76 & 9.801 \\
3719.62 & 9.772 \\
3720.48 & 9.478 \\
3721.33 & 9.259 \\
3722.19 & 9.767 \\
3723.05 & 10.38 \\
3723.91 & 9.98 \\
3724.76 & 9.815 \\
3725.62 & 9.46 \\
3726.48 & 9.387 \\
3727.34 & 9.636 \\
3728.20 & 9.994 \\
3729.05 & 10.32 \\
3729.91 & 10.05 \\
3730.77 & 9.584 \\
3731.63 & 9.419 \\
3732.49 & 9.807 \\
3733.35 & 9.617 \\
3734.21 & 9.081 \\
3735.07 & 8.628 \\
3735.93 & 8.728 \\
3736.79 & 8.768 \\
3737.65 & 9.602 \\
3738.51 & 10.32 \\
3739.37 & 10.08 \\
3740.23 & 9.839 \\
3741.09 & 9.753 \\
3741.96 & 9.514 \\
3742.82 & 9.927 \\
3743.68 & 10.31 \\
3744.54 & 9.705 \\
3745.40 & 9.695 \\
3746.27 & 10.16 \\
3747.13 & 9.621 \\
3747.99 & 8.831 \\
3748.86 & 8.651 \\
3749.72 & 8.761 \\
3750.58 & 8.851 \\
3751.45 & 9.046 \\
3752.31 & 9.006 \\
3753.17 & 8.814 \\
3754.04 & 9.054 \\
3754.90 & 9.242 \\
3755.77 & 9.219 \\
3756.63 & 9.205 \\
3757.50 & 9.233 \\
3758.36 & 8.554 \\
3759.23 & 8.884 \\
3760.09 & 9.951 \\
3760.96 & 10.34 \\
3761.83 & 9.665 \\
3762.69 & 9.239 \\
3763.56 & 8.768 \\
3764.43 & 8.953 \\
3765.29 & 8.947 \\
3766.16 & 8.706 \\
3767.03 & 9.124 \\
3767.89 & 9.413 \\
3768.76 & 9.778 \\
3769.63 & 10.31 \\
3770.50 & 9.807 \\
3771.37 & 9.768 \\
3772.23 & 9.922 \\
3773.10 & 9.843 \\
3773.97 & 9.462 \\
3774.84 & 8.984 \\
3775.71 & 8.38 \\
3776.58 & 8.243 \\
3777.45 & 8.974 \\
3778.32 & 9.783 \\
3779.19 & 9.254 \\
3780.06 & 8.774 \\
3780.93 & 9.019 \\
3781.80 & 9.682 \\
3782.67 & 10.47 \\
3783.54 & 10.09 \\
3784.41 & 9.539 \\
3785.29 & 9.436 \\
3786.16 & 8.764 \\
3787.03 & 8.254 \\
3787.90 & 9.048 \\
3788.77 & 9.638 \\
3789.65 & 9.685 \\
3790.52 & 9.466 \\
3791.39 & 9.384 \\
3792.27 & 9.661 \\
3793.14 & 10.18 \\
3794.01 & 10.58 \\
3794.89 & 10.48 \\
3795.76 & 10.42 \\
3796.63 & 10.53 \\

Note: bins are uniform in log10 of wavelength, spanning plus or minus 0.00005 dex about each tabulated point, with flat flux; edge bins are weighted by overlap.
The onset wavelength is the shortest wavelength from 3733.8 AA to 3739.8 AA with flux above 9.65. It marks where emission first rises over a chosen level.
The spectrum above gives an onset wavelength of 3738.51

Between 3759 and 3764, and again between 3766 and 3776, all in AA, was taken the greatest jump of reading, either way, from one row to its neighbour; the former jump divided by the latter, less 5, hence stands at -3.2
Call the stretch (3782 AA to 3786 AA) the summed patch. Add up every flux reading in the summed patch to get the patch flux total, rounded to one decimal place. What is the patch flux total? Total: 39.5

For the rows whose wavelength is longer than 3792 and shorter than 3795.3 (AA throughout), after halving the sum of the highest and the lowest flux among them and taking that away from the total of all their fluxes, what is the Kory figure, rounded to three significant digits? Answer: 30.8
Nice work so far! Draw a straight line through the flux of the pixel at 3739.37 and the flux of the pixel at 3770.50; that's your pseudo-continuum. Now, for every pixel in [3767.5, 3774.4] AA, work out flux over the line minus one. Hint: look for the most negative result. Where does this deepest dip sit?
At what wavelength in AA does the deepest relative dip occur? 3767.89 AA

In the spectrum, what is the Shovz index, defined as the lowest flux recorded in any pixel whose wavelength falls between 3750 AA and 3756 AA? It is 8.814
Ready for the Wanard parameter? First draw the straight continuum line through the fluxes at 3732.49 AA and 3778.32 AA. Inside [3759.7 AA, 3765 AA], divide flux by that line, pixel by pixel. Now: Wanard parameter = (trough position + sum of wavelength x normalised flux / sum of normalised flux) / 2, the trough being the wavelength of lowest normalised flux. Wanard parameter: 3762.9 AA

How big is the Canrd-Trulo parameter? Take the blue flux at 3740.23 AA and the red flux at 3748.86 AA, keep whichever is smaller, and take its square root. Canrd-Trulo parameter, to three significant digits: 2.94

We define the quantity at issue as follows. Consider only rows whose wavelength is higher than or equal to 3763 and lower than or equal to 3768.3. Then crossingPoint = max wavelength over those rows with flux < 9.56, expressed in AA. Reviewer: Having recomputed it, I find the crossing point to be 3767.89 AA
